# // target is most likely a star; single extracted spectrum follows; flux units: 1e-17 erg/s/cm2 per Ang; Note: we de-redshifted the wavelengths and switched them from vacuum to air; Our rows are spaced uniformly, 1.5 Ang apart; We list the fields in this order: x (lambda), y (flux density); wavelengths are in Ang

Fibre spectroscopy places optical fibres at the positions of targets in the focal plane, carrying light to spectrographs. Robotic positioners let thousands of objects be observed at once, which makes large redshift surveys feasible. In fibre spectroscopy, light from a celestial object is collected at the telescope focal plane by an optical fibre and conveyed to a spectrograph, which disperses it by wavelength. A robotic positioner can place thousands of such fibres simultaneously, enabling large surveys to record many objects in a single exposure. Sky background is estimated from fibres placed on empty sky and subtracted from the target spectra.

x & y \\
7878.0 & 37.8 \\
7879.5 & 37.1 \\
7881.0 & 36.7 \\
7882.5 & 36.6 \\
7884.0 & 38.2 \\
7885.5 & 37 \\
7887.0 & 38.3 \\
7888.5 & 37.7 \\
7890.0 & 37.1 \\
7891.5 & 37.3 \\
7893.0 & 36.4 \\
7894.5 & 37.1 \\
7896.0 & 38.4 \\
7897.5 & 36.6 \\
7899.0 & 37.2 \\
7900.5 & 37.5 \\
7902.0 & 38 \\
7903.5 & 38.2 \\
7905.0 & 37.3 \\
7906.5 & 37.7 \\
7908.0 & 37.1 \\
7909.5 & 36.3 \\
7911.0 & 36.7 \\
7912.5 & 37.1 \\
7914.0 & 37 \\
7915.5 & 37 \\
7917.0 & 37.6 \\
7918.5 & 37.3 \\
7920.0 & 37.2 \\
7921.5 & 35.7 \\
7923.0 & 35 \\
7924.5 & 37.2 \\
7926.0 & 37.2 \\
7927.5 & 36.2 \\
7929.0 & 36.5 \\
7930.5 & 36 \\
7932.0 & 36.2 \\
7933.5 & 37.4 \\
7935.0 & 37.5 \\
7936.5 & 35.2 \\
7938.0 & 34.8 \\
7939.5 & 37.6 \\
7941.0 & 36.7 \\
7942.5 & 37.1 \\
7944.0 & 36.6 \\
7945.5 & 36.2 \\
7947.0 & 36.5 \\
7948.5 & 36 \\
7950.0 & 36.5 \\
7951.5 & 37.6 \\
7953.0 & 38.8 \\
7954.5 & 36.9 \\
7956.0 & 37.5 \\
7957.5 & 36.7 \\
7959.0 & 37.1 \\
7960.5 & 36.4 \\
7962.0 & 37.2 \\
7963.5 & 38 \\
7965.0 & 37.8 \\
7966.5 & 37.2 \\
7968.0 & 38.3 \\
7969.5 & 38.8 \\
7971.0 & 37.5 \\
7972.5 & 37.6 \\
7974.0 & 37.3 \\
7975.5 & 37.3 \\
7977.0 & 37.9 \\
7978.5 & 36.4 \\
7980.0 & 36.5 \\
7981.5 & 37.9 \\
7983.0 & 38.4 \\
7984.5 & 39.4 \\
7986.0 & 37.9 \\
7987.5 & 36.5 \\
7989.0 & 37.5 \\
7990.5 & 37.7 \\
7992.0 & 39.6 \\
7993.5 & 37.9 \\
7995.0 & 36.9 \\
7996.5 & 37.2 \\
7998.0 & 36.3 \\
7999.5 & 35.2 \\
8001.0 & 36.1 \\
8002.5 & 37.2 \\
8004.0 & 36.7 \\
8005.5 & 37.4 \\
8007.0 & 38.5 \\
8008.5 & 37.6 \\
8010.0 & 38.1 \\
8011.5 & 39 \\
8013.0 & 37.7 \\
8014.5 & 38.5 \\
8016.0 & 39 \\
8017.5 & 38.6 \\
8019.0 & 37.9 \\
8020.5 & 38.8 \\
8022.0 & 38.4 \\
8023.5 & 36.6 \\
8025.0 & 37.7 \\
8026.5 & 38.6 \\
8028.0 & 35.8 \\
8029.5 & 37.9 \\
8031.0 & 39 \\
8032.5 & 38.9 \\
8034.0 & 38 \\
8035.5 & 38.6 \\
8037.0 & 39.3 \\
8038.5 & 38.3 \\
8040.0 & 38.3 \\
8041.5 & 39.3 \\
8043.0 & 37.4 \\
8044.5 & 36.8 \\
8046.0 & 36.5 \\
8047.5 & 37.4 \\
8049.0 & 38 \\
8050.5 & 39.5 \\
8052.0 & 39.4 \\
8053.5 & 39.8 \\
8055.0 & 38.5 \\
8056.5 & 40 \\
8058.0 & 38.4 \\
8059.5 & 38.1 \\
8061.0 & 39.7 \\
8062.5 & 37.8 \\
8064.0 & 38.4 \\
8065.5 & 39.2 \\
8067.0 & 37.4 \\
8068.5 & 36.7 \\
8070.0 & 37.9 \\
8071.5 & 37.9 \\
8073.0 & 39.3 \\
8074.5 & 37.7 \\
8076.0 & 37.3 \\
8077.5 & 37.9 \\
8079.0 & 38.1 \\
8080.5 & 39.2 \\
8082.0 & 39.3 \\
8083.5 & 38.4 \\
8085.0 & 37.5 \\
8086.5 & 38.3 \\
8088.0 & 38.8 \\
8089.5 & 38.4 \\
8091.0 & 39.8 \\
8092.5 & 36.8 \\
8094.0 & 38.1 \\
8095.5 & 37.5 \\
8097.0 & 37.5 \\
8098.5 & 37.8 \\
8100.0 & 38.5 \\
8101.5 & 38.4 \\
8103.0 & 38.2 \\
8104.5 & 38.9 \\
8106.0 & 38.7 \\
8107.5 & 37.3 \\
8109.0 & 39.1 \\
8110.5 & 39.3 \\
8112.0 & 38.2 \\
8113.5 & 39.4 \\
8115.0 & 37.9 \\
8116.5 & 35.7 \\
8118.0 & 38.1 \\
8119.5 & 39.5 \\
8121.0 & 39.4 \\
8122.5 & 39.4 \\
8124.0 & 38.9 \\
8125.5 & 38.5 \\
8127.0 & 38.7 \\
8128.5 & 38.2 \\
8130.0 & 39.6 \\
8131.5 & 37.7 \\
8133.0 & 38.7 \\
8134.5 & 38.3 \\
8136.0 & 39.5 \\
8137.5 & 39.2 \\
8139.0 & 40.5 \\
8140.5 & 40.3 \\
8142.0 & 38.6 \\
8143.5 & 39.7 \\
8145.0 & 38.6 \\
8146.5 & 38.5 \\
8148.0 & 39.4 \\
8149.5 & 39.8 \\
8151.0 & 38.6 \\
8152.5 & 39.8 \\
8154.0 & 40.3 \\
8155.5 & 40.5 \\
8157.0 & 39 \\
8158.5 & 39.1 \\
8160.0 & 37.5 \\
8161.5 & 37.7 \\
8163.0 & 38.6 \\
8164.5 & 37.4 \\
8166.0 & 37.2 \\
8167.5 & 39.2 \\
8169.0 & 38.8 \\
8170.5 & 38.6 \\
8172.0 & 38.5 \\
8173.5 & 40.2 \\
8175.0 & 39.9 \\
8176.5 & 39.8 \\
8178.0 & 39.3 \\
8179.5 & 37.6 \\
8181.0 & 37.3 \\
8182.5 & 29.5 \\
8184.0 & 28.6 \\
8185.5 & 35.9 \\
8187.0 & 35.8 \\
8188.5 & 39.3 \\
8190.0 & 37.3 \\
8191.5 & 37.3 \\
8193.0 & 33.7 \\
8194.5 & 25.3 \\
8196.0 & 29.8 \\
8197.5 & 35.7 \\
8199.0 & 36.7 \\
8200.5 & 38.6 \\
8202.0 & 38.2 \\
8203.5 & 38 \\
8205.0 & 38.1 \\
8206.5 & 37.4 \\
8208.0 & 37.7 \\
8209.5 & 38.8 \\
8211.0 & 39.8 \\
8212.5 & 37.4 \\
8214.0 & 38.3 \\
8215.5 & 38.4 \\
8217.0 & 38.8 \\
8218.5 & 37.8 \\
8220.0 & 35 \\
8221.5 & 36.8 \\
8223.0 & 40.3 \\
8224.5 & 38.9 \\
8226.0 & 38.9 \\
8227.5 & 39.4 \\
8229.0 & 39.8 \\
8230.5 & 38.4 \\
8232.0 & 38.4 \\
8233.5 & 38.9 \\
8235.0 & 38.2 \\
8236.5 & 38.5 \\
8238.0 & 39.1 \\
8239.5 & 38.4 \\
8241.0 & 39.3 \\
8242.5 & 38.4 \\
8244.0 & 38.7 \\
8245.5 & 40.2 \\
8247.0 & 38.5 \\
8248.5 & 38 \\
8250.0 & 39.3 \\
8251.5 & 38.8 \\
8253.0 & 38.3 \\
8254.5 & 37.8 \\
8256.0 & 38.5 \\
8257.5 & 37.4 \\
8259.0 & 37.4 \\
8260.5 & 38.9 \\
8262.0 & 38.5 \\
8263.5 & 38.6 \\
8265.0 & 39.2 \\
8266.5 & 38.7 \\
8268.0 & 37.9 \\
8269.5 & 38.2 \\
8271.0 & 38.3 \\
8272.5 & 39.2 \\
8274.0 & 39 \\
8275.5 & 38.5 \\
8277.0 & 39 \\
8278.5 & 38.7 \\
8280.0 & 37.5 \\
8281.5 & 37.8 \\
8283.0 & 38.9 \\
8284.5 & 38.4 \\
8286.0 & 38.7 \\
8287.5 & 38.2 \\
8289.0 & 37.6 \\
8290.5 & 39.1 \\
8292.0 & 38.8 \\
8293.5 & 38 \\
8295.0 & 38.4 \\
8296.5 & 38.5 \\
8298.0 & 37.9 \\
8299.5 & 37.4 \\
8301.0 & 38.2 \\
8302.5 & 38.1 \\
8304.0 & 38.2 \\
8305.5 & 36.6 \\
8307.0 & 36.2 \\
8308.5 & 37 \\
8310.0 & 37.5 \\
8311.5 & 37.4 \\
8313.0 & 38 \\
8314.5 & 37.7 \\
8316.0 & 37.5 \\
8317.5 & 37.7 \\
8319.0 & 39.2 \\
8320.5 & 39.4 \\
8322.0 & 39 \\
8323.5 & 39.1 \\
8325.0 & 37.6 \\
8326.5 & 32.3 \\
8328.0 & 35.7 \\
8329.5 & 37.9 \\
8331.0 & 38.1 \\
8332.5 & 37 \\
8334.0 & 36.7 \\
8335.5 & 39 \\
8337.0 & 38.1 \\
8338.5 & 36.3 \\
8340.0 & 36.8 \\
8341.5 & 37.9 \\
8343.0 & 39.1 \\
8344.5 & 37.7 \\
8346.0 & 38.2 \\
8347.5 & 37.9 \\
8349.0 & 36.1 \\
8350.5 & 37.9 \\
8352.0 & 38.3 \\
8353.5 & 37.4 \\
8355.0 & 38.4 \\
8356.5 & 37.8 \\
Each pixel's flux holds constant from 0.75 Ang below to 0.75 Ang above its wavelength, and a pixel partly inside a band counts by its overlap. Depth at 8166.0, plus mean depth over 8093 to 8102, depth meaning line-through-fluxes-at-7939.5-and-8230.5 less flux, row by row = 1.1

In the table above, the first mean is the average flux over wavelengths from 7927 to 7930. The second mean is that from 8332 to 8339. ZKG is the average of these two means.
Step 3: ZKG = 36.9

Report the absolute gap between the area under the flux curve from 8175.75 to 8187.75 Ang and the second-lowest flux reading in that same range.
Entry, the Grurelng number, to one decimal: 396.2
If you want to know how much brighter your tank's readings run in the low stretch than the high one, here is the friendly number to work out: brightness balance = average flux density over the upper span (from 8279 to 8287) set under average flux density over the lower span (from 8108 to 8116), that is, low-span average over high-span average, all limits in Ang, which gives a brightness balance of 1.01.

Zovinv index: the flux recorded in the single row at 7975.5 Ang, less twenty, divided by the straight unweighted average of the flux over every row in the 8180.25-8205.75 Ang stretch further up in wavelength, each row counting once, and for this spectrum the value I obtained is 0.49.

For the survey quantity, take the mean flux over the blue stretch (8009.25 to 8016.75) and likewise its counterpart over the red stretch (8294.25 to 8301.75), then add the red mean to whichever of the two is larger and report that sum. 76.5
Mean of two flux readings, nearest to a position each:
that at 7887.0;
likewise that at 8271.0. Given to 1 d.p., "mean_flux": 38.3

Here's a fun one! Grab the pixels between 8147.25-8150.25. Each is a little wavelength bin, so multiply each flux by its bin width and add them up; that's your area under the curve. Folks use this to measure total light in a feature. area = 119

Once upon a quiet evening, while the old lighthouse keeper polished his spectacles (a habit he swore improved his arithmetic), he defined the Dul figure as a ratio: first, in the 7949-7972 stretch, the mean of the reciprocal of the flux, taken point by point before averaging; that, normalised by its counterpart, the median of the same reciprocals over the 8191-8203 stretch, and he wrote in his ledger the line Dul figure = 0.97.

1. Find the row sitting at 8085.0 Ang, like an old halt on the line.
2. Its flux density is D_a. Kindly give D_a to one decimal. 37.5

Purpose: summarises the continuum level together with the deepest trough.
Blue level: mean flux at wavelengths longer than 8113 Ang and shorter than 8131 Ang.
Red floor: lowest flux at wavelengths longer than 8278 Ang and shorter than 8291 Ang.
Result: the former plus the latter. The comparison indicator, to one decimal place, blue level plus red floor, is 76.1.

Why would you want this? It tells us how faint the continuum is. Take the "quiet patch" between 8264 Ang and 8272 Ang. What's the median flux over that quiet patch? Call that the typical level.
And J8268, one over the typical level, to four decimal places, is 0.0261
